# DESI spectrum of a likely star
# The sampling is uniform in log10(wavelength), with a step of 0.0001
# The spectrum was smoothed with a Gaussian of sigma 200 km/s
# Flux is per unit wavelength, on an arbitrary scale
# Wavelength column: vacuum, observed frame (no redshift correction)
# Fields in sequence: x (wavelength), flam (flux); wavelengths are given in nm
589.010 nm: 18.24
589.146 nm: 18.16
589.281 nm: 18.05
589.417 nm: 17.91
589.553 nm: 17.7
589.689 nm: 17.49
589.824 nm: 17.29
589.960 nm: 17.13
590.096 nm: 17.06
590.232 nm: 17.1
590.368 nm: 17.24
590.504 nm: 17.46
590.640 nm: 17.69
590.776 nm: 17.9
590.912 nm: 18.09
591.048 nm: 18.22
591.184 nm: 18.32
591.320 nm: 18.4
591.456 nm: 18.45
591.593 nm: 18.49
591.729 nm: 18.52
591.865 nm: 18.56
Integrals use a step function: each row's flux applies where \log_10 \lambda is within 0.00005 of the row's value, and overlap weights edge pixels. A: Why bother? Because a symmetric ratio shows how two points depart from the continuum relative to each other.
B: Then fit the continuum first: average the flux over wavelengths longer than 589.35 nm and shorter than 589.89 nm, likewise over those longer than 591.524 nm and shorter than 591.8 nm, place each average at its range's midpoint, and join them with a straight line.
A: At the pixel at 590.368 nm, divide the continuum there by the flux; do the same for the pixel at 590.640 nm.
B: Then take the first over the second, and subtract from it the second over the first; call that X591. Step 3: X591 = 0.04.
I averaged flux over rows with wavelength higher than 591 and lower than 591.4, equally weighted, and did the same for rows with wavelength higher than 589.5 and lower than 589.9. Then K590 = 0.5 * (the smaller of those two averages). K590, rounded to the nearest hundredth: 8.75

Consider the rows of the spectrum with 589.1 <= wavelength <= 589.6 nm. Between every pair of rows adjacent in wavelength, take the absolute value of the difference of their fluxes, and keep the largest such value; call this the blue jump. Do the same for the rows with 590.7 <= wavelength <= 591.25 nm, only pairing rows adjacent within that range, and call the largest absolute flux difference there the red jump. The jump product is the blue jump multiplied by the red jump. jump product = 0.040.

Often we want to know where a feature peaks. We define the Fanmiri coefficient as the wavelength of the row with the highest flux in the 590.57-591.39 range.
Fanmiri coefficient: 591.320 nm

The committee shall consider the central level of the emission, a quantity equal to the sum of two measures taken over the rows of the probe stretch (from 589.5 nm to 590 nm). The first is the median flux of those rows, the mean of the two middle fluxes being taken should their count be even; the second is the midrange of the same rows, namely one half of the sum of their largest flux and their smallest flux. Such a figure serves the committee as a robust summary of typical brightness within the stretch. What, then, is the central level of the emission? 34.8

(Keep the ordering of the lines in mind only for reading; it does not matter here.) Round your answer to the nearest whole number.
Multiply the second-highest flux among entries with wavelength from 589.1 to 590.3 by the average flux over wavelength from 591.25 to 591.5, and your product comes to 333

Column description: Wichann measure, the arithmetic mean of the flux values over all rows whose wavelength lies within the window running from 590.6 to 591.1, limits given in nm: 18.0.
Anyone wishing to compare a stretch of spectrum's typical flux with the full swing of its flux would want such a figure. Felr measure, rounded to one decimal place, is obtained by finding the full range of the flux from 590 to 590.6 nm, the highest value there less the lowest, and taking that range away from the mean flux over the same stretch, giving 16.8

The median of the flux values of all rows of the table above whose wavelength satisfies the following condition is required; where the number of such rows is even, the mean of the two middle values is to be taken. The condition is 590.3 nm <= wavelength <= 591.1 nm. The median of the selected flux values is 17.8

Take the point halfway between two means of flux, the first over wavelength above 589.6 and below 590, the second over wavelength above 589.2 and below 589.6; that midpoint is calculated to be 17.6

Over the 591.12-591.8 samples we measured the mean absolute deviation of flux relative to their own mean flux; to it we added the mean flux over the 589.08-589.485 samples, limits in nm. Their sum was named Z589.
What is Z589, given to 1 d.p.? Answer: 18.1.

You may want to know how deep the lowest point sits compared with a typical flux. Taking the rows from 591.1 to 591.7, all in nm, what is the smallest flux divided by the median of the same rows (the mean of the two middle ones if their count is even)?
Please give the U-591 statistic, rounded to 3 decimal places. 0.994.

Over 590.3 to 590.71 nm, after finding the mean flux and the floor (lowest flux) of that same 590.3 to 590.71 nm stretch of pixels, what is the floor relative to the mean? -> 0.987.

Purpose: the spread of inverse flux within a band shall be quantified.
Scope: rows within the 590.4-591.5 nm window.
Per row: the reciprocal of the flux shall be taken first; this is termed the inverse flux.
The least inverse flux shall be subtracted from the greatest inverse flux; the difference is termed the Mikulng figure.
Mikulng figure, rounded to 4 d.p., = 0.0031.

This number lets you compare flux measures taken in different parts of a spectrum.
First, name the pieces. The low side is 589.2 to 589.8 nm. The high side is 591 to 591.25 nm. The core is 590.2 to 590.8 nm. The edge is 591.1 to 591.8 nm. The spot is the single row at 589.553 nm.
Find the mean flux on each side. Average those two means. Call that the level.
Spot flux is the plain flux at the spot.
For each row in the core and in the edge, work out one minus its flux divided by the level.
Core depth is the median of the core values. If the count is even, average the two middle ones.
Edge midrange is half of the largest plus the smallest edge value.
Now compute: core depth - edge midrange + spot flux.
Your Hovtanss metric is 17.8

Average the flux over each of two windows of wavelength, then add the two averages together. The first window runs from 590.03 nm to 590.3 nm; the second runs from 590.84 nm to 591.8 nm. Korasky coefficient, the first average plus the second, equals 35.4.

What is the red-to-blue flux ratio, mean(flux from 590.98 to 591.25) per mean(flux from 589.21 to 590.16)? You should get 1.043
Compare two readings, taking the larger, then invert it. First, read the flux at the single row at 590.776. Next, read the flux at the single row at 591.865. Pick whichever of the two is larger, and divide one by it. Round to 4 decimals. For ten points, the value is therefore 0.0539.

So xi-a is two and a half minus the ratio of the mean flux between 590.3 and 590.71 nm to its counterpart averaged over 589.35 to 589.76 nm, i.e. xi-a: 1.51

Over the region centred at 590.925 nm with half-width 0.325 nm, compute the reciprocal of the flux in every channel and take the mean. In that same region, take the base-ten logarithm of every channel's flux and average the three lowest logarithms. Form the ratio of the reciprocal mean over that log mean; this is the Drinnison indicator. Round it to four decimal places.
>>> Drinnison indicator 0.0442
